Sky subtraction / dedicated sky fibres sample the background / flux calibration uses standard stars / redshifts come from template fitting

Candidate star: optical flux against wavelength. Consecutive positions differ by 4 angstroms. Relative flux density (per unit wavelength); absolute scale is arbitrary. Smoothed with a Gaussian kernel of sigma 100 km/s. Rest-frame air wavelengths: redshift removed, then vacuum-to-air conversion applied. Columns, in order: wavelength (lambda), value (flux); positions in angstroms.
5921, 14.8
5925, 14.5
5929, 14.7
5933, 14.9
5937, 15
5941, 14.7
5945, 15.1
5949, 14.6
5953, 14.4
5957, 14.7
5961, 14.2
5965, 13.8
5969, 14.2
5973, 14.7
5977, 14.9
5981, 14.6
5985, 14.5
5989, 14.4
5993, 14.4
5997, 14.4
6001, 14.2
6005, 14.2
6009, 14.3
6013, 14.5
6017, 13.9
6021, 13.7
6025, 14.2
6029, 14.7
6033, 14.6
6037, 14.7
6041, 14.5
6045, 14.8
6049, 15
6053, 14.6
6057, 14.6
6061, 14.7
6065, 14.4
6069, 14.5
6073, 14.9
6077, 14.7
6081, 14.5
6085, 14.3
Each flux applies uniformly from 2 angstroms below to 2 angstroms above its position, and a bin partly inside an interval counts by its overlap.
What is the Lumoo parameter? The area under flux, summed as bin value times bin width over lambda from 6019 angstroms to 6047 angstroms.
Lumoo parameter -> 405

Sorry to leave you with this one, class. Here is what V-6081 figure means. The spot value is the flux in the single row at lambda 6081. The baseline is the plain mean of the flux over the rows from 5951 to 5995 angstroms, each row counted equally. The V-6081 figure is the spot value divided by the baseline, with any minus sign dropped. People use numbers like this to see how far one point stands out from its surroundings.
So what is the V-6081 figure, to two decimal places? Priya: 1.00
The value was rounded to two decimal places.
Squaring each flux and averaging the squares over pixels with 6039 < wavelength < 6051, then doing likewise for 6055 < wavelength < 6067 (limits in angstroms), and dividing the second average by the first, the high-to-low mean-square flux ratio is 0.97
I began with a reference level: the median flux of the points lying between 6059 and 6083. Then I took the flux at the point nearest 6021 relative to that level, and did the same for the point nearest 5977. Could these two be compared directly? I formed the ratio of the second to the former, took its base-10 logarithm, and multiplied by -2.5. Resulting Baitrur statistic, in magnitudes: -0.09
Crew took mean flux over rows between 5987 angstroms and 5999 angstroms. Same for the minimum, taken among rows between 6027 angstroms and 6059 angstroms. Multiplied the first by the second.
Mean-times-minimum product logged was 209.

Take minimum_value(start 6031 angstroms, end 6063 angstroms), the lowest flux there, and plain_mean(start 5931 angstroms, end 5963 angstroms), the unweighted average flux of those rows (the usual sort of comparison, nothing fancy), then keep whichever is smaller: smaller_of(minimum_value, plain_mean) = 14.5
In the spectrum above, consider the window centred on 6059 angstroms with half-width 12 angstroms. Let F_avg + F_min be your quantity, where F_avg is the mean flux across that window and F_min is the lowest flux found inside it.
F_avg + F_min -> 29.0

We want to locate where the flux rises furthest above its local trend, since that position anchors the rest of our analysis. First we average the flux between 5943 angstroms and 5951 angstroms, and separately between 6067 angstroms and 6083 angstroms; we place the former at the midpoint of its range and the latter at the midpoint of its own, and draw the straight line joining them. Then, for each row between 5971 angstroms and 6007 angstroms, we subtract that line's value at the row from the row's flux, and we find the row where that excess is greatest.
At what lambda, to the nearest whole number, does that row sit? 5977 angstroms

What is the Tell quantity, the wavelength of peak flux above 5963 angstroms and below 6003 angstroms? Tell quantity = 5977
